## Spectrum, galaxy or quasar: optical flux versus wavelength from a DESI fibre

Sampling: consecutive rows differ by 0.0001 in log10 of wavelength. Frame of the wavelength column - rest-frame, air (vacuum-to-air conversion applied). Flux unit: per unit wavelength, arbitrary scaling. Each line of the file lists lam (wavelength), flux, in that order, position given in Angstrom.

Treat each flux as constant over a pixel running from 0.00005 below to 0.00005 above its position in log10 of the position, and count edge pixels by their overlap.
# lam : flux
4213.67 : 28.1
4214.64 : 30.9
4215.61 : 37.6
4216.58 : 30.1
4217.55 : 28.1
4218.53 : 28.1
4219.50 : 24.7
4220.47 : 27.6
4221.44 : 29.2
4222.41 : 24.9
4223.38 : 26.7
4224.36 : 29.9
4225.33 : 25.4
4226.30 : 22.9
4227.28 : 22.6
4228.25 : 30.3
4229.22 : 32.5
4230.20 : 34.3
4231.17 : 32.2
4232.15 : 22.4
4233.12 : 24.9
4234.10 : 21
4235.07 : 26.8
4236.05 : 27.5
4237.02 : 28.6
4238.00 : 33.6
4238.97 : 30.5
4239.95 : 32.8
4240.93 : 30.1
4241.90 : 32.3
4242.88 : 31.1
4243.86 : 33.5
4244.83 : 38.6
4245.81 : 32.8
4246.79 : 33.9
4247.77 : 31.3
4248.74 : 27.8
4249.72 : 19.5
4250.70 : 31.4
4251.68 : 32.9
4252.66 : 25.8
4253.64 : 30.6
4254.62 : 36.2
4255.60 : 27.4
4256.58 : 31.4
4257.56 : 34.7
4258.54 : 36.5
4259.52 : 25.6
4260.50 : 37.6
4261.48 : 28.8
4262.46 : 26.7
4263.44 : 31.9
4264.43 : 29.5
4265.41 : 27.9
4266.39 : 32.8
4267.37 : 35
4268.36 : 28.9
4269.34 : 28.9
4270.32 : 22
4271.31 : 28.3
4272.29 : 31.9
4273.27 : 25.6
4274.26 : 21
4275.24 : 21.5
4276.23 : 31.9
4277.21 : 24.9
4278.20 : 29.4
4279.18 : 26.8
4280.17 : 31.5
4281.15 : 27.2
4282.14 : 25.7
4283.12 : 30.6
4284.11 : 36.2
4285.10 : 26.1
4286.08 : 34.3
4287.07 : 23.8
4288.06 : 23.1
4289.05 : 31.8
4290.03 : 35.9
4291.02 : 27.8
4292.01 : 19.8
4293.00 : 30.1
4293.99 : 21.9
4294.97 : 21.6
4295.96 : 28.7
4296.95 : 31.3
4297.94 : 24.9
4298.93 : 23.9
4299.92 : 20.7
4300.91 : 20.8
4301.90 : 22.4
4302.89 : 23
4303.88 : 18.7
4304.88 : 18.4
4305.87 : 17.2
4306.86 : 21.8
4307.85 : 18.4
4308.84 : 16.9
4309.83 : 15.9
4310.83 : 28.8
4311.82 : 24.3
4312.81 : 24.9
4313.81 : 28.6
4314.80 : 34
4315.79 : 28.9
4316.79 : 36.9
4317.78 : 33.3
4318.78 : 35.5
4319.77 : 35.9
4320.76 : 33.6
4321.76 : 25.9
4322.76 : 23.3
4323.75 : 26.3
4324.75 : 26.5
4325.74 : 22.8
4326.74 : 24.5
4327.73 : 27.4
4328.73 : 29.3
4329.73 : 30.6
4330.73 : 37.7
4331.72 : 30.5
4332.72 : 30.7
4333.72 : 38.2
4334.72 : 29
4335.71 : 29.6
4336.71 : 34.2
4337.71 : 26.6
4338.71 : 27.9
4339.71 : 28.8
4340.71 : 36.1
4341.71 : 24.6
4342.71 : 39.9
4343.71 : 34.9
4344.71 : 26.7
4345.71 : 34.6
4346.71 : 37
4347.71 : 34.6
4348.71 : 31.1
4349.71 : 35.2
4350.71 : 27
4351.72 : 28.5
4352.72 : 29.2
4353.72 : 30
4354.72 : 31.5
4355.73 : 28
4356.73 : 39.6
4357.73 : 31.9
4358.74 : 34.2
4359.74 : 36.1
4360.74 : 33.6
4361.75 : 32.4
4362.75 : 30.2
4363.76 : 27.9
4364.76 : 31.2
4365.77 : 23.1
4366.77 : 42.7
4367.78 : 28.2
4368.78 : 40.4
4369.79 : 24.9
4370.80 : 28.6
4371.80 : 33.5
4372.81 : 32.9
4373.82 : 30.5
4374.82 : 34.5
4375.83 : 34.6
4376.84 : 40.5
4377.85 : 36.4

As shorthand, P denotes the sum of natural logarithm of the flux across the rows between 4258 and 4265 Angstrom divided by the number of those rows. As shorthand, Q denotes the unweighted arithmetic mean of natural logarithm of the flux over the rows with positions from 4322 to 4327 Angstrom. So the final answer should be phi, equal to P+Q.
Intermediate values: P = 3.42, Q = 3.20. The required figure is 6.63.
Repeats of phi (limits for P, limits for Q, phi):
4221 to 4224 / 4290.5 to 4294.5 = 6.49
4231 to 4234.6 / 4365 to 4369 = 6.69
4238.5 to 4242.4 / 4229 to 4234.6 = 6.76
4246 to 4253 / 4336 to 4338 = 6.76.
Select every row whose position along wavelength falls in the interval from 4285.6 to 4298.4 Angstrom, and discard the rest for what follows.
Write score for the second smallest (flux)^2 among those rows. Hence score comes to 467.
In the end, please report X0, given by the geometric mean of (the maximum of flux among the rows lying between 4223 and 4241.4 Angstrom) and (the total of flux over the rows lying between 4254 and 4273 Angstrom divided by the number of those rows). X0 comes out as 32.4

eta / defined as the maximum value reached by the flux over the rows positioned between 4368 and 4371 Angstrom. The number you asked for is 40.4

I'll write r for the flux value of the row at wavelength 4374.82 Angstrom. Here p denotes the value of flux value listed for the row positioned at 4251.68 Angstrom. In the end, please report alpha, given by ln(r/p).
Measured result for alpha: 0.05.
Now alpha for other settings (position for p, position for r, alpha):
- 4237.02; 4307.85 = -0.44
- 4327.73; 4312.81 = -0.10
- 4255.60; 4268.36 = 0.05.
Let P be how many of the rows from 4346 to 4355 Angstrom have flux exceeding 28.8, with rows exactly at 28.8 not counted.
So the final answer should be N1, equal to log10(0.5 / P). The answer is -1.1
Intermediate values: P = 7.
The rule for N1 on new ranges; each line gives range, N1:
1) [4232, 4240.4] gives -0.8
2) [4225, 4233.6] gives -0.9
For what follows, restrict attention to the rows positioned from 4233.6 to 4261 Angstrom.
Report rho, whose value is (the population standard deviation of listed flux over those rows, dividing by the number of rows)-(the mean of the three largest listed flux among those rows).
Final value -33.1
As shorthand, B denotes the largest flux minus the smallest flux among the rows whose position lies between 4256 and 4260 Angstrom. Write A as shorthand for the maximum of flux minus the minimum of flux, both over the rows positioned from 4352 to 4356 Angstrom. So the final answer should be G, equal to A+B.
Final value 14.4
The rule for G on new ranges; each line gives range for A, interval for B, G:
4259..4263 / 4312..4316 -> 21.1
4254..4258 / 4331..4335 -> 18.0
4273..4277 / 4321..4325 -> 14.1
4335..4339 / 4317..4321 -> 10.2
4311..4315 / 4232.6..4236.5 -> 16.2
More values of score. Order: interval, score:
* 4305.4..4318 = 286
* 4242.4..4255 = 666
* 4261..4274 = 655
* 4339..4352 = 713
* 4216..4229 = 524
